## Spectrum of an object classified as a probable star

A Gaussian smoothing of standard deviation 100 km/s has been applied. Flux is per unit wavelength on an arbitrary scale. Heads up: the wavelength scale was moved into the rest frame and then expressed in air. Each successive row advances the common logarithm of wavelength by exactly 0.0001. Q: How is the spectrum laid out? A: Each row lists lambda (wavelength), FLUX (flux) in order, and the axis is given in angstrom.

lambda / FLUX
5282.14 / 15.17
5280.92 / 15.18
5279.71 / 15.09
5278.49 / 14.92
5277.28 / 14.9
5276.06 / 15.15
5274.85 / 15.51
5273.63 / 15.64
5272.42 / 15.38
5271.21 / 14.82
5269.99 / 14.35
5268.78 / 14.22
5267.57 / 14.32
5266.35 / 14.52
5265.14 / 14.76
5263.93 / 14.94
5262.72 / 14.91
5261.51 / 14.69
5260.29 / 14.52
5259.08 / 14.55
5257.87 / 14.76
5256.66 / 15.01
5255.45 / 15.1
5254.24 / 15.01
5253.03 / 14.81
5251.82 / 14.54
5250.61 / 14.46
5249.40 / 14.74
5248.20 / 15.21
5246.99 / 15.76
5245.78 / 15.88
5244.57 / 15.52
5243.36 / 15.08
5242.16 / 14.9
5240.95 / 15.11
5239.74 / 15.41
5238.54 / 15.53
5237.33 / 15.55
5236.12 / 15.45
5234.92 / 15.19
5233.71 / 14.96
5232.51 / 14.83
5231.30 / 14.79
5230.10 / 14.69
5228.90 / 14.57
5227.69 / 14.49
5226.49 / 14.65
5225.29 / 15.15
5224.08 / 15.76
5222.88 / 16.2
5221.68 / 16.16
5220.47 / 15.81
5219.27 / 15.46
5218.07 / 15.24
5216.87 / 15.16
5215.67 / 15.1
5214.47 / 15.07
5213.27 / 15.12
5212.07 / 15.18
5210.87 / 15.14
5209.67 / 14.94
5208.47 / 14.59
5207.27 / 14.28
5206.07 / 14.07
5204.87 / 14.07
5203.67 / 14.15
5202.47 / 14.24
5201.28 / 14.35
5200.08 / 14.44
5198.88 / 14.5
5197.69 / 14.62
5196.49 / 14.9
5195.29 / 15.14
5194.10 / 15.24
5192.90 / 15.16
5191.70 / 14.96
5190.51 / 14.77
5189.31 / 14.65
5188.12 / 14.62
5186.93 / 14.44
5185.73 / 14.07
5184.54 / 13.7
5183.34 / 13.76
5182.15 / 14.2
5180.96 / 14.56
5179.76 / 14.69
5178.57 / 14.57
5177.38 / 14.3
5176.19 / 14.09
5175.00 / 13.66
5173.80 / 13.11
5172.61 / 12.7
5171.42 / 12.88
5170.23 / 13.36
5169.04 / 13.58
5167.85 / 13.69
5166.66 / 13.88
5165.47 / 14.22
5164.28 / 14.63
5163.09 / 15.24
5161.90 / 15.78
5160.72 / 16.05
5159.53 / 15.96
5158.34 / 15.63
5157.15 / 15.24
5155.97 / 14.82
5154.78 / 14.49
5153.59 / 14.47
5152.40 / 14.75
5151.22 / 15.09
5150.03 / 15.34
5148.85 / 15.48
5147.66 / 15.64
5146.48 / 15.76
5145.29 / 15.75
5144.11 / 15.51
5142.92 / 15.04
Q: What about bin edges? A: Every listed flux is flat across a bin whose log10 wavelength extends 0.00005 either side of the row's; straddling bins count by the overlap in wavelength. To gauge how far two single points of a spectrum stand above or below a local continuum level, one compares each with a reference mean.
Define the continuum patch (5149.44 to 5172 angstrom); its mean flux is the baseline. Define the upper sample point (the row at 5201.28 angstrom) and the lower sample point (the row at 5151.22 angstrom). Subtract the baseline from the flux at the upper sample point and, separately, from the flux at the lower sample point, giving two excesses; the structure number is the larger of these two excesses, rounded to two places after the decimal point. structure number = 0.40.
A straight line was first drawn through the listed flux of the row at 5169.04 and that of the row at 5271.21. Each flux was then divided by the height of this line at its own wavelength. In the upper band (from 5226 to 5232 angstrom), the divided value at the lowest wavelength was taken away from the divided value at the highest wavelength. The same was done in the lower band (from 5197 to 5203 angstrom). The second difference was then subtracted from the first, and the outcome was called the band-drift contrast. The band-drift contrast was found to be 0.037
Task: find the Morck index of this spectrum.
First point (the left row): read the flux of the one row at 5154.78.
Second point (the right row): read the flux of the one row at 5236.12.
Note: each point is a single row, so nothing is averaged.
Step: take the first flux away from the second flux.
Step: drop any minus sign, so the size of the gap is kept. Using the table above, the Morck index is 1.0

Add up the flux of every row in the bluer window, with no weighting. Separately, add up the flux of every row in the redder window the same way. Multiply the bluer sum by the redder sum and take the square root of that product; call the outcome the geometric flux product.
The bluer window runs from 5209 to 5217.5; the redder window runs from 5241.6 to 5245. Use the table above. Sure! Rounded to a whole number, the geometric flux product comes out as 69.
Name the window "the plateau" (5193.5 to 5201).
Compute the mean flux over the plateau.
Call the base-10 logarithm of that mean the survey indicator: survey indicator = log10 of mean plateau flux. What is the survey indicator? 1.170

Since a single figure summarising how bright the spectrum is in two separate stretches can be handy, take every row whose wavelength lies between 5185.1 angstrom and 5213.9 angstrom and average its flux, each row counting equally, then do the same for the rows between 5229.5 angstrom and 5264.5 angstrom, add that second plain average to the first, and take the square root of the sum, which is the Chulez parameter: 5.45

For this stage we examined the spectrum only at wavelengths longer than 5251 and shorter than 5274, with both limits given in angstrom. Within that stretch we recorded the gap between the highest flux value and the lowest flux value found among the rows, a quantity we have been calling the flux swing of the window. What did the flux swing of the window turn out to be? 1.42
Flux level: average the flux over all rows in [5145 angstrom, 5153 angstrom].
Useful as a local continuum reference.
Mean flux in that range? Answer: 15.4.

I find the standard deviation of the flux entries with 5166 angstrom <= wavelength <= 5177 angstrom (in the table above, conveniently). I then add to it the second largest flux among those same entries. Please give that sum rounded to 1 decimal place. 14.3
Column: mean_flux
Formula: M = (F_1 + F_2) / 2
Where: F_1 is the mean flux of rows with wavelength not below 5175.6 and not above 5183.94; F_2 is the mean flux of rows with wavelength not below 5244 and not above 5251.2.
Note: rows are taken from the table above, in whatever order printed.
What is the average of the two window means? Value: 14.8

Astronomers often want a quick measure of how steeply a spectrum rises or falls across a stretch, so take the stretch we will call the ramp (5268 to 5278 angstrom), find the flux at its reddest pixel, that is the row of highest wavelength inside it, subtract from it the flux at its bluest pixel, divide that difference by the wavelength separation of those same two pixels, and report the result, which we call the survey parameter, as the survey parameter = 0.080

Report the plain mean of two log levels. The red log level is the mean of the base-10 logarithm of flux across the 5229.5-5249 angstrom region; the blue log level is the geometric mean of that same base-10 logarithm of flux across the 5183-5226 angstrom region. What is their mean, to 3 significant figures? 1.18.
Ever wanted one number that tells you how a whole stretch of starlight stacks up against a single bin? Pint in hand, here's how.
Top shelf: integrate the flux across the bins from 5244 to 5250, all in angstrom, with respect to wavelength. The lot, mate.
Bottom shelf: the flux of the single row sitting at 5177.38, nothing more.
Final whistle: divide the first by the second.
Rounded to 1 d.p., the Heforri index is 6.5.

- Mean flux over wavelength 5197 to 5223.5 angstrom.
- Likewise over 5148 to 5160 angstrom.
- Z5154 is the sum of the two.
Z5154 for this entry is 30.0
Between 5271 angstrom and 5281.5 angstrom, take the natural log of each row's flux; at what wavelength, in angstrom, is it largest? 5273.63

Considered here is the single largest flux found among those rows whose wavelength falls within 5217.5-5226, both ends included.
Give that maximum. 16.2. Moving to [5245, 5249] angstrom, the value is 15.88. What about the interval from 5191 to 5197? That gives 15.24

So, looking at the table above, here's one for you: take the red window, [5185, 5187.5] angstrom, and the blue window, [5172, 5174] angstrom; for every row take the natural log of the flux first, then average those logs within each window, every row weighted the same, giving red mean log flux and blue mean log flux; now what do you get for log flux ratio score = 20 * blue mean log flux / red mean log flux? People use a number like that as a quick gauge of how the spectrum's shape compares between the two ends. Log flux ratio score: 19.3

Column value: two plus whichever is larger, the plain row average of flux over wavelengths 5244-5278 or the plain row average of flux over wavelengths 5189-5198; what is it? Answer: 16.9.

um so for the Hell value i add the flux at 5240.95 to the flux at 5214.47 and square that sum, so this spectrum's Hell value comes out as 911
